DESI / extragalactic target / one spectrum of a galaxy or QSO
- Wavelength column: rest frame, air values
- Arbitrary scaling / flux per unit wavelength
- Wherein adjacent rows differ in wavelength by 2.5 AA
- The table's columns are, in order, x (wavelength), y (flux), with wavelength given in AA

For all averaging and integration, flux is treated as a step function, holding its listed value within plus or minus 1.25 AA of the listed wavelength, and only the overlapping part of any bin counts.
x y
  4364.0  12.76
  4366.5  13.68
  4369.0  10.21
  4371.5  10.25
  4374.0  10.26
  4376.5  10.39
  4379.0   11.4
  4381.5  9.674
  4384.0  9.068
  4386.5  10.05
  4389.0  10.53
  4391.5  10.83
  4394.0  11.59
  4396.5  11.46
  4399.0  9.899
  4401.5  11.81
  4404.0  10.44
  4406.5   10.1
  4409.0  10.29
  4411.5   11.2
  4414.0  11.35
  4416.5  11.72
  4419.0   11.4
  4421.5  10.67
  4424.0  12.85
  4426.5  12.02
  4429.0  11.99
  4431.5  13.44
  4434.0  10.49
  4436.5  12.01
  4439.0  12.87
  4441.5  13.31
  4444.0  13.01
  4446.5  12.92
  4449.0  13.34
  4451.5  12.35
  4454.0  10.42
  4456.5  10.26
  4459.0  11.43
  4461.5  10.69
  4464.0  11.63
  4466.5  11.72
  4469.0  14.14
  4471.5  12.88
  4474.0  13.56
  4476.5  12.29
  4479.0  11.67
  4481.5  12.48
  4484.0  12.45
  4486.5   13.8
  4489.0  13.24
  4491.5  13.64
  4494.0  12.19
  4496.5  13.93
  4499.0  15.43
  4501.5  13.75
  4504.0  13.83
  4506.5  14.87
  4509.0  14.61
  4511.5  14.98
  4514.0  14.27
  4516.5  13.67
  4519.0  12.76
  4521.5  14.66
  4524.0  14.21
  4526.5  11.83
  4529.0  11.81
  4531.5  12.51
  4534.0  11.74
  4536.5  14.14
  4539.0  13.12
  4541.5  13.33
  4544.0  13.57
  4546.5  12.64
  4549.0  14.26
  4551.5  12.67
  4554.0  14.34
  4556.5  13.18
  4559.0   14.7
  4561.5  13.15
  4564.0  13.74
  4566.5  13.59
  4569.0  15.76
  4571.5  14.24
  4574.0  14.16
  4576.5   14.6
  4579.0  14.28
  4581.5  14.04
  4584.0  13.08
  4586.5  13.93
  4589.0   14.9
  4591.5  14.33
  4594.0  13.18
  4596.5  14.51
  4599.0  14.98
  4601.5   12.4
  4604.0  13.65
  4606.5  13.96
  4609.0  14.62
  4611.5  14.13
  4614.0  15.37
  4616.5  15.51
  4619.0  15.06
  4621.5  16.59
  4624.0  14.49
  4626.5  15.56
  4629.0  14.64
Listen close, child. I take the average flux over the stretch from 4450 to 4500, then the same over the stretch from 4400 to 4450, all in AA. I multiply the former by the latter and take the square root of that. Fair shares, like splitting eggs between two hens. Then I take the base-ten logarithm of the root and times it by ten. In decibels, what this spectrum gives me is 10.9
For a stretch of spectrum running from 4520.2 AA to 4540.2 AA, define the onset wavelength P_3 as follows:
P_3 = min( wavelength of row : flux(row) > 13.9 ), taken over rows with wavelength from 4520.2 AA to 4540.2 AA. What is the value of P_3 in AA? 4521.5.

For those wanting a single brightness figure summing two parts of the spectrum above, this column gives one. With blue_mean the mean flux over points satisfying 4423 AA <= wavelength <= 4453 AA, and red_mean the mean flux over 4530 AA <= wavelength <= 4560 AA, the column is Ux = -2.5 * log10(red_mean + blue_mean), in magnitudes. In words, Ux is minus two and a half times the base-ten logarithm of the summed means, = -3.53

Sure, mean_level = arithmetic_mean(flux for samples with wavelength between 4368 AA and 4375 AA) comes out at 10.2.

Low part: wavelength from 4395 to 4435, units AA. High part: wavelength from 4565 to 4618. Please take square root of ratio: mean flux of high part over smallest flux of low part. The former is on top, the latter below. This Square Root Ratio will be 1.20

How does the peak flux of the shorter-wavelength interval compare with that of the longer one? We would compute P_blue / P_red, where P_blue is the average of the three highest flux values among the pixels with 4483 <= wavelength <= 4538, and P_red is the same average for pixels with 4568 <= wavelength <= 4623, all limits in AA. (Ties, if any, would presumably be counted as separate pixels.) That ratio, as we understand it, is 0.946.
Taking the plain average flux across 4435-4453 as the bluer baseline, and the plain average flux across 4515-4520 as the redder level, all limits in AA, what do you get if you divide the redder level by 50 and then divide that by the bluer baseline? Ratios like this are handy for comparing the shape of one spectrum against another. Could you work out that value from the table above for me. 0.021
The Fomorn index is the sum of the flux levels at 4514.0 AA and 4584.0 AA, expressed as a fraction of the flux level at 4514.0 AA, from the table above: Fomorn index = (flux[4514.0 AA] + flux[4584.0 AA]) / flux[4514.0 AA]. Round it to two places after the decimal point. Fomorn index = 1.92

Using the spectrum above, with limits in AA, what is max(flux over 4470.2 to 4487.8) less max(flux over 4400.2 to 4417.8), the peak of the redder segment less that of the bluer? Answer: 2.0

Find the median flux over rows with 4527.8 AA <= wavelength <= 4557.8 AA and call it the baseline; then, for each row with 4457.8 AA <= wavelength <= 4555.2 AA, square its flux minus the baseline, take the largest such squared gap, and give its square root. 2.46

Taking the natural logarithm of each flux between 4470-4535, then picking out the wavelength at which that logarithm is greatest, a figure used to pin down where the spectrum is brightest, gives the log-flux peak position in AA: 4499.0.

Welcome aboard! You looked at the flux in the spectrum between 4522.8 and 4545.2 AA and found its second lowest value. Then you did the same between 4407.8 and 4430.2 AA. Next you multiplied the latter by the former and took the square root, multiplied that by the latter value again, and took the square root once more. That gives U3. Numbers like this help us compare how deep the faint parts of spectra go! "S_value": 10.9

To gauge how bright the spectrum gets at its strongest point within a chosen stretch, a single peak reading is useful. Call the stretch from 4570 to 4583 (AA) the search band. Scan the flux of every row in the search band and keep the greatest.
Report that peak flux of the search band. 14.6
